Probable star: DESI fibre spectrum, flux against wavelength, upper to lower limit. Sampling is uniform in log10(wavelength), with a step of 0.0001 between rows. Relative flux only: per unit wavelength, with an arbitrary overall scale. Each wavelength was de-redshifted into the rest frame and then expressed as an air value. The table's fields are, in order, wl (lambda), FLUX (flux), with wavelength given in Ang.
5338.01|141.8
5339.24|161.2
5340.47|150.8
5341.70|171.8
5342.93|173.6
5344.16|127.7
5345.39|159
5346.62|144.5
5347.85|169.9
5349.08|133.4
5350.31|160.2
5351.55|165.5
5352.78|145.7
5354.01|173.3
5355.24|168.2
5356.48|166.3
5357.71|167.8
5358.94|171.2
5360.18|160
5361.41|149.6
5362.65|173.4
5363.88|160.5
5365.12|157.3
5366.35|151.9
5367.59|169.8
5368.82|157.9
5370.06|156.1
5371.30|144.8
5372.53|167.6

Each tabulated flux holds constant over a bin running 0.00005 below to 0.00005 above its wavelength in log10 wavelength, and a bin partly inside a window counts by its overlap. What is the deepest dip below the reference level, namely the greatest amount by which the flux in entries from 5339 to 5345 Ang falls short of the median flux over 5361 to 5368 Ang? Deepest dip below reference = 31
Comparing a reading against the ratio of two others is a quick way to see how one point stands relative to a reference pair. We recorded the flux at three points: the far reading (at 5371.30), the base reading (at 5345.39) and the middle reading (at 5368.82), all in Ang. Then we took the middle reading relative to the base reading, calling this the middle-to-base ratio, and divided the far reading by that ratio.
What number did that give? 146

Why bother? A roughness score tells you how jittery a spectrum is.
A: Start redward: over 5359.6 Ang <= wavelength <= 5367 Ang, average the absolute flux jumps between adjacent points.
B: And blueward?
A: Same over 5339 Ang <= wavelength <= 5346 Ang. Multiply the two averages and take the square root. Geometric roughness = 15.7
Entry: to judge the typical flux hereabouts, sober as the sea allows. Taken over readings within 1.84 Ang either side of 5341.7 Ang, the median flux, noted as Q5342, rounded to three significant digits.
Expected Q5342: 172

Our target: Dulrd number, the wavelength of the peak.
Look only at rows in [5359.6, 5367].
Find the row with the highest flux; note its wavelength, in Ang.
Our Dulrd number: 5362.65 Ang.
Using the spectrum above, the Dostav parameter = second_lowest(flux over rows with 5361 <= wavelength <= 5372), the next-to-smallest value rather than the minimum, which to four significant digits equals 149.6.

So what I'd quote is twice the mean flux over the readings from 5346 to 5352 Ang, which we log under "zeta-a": 309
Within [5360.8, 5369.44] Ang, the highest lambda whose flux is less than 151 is 5361.41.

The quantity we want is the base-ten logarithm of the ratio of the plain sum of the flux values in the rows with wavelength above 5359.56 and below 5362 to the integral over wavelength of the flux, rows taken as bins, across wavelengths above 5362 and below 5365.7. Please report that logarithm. -0.29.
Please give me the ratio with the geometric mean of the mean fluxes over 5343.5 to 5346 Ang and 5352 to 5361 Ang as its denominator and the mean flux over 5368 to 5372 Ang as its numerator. 1.00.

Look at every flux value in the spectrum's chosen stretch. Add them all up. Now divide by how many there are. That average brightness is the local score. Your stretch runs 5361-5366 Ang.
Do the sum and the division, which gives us 160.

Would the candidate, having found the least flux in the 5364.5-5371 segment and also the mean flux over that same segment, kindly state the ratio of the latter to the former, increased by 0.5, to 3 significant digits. 1.54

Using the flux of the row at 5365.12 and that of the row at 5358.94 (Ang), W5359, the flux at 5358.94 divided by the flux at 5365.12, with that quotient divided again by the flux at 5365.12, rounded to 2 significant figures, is 0.0069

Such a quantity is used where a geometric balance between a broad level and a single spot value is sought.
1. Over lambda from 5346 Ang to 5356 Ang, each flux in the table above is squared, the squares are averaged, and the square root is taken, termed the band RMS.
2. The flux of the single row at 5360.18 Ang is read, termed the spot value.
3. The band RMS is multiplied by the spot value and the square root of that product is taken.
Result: 159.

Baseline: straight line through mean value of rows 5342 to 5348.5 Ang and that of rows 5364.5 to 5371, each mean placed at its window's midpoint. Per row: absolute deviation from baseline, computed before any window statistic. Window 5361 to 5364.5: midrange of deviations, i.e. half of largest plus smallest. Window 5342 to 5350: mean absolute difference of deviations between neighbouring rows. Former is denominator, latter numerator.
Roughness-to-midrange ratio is 1.1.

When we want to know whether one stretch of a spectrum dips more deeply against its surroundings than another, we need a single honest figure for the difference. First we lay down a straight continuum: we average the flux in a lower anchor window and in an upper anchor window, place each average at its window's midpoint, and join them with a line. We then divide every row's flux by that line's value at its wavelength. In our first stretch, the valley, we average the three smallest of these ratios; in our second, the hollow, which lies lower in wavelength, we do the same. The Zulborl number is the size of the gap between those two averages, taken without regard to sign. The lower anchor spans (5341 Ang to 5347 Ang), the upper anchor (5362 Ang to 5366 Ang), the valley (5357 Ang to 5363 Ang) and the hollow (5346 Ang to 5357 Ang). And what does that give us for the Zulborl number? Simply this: 0.09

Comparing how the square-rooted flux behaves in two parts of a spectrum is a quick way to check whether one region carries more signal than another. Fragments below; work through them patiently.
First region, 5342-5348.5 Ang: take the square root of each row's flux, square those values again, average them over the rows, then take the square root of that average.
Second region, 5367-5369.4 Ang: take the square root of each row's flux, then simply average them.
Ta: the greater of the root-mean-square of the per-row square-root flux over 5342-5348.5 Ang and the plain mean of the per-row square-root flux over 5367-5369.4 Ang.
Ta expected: 12.8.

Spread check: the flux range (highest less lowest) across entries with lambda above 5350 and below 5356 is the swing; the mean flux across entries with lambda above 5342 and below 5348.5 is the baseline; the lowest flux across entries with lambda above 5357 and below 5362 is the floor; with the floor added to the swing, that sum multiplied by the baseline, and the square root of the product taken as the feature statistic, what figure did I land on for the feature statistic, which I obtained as 166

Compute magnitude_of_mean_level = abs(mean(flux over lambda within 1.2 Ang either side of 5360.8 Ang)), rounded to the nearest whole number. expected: 155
